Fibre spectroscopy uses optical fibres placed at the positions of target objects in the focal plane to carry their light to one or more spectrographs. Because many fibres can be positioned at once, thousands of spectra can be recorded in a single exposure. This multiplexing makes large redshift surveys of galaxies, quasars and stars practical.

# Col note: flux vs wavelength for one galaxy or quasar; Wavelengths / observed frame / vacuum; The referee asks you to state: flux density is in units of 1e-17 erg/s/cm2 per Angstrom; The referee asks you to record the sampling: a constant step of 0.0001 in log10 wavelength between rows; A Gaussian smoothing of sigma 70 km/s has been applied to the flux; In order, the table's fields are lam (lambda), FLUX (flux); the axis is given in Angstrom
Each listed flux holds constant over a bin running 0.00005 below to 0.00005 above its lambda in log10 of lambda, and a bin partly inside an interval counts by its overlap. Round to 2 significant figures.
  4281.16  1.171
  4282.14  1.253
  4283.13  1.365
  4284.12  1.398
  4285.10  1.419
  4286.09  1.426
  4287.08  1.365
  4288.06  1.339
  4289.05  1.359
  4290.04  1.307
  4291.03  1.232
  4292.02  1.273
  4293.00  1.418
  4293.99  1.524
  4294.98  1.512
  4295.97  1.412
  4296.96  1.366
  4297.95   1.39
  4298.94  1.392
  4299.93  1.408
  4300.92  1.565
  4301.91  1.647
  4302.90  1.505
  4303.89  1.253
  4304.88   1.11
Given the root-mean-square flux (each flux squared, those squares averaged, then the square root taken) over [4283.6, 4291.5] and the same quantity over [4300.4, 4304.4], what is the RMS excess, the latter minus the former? 0.14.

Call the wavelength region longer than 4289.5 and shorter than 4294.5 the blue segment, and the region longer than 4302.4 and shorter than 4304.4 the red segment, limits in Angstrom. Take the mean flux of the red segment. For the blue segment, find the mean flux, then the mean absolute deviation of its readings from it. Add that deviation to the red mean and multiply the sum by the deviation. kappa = 0.14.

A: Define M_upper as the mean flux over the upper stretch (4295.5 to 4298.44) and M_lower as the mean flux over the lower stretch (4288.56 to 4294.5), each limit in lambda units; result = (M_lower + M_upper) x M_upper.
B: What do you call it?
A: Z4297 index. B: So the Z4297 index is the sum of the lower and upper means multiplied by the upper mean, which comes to 3.81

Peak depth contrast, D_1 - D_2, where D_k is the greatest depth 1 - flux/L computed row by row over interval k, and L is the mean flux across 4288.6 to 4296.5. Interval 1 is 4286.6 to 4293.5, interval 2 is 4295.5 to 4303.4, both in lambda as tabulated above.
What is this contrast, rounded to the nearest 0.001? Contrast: 0.097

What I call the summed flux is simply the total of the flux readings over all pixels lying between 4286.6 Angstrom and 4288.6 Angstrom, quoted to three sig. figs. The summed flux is 2.70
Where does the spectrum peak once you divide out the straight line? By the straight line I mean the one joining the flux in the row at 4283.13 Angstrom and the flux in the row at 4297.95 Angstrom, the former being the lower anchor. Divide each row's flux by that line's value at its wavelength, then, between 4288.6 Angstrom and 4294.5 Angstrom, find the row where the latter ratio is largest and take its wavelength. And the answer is 4293.99 Angstrom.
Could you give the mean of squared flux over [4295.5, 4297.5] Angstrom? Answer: 1.93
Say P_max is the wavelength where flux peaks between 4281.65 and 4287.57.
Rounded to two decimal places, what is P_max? 4286.09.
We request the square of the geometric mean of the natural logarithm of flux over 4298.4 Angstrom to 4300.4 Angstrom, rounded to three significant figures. 0.113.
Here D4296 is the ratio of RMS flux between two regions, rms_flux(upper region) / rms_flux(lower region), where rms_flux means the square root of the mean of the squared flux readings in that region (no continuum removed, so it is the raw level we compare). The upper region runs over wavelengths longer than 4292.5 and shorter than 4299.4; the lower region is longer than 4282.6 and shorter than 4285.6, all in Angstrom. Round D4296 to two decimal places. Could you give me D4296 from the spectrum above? 1.03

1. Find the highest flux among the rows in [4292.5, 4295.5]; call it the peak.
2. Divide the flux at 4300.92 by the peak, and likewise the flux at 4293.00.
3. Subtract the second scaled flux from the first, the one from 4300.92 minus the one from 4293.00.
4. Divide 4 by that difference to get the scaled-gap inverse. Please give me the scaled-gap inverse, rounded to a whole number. 41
